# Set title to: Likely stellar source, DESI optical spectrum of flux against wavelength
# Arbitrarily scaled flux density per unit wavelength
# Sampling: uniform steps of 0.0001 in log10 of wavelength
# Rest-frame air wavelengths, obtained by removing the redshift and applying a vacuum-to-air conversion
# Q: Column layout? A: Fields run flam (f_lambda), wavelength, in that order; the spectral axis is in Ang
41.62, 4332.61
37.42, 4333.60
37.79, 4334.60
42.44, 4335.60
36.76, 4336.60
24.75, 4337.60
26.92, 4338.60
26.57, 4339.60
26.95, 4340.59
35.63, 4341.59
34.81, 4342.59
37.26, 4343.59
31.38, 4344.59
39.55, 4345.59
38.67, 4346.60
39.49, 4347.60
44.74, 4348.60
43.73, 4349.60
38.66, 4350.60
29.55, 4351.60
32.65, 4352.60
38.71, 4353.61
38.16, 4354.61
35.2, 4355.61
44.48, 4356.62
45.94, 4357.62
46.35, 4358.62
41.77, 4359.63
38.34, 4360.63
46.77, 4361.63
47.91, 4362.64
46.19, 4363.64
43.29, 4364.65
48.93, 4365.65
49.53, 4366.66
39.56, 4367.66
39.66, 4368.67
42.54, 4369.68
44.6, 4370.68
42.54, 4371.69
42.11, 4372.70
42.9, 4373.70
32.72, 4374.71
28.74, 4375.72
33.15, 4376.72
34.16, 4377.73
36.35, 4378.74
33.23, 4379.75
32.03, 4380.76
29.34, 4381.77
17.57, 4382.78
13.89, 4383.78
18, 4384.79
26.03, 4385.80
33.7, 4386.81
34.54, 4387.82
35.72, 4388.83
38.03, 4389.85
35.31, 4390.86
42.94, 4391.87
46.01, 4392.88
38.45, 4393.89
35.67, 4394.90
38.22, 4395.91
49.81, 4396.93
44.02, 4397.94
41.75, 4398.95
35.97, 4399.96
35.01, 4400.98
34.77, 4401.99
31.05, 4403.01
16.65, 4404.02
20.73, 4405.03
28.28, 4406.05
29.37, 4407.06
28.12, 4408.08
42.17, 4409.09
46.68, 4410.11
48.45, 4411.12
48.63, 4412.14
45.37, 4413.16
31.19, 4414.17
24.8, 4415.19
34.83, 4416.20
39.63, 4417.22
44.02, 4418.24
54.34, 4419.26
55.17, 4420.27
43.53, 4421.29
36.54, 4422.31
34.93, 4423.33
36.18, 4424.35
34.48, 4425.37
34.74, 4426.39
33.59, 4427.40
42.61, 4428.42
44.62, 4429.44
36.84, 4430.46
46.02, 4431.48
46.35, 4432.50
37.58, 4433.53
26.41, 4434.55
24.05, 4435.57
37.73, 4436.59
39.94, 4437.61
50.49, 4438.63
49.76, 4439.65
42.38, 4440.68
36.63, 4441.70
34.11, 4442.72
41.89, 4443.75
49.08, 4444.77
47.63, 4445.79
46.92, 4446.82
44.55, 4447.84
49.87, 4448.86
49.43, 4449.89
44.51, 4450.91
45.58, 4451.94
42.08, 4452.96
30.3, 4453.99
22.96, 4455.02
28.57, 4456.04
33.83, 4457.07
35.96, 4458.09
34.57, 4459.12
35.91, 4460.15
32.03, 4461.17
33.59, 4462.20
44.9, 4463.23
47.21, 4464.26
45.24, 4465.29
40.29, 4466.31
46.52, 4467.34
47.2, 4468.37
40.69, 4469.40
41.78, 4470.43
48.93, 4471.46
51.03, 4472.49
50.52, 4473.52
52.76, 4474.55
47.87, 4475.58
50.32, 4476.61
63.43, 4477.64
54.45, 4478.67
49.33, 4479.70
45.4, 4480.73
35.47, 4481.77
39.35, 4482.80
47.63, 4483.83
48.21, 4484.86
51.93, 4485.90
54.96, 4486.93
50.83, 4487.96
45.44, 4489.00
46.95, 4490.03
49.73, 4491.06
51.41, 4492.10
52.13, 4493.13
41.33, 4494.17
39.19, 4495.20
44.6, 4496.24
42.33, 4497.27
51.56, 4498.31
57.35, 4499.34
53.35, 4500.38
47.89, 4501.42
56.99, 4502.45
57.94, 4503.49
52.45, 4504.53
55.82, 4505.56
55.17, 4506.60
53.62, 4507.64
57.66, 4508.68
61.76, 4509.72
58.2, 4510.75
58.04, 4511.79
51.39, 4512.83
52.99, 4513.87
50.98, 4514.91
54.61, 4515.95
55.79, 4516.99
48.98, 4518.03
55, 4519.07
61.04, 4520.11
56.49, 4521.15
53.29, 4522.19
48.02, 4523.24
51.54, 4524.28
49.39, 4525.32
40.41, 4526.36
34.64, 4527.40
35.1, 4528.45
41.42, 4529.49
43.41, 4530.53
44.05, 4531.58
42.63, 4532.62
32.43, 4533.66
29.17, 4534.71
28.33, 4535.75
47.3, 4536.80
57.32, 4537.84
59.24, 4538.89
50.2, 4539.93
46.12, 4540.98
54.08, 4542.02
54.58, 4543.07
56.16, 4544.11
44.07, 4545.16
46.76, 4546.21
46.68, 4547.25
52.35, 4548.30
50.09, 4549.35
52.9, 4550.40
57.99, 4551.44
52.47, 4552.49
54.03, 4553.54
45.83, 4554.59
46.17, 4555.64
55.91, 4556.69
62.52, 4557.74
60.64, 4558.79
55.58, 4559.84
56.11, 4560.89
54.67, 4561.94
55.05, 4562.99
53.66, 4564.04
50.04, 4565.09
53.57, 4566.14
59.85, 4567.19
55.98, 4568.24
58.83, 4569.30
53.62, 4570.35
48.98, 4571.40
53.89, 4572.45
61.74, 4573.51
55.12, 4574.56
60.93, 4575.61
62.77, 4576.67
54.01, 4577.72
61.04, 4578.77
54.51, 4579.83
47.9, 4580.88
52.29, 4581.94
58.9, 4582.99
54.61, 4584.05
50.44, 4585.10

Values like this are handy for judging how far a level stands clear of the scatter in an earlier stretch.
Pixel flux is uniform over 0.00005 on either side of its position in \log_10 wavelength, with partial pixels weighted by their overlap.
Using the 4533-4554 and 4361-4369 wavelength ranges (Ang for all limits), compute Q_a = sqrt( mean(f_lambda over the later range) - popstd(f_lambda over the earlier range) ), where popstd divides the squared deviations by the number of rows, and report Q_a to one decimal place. 6.7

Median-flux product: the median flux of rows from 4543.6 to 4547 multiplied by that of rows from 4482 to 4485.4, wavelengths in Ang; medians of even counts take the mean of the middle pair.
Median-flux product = 2227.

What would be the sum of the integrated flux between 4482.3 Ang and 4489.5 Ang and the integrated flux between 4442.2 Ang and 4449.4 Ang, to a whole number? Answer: 671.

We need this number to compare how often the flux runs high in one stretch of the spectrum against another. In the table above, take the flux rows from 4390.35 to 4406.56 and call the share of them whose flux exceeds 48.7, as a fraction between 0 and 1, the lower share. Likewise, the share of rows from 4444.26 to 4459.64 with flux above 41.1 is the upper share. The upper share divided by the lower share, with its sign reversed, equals -10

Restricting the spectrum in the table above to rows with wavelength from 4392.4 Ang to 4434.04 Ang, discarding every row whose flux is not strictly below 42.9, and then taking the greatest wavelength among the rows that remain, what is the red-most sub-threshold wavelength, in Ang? 4433.53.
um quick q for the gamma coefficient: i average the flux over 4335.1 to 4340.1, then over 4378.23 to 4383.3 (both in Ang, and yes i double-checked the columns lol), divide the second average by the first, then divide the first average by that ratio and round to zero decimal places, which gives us 33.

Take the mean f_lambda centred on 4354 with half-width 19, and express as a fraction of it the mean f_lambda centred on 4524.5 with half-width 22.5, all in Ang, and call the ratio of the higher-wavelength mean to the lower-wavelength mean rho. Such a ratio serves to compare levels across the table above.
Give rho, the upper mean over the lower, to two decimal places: 1.27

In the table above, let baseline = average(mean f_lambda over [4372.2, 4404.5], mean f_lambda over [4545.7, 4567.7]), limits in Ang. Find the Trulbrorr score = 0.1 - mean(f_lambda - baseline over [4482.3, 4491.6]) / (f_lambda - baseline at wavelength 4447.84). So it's -6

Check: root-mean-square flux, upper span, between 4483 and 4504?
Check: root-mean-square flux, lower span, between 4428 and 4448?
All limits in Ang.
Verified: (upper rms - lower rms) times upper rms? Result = 398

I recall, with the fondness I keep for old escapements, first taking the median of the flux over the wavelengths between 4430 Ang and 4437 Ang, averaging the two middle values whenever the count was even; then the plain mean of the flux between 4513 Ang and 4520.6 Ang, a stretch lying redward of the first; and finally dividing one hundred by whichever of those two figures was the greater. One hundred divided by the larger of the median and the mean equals 1.85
